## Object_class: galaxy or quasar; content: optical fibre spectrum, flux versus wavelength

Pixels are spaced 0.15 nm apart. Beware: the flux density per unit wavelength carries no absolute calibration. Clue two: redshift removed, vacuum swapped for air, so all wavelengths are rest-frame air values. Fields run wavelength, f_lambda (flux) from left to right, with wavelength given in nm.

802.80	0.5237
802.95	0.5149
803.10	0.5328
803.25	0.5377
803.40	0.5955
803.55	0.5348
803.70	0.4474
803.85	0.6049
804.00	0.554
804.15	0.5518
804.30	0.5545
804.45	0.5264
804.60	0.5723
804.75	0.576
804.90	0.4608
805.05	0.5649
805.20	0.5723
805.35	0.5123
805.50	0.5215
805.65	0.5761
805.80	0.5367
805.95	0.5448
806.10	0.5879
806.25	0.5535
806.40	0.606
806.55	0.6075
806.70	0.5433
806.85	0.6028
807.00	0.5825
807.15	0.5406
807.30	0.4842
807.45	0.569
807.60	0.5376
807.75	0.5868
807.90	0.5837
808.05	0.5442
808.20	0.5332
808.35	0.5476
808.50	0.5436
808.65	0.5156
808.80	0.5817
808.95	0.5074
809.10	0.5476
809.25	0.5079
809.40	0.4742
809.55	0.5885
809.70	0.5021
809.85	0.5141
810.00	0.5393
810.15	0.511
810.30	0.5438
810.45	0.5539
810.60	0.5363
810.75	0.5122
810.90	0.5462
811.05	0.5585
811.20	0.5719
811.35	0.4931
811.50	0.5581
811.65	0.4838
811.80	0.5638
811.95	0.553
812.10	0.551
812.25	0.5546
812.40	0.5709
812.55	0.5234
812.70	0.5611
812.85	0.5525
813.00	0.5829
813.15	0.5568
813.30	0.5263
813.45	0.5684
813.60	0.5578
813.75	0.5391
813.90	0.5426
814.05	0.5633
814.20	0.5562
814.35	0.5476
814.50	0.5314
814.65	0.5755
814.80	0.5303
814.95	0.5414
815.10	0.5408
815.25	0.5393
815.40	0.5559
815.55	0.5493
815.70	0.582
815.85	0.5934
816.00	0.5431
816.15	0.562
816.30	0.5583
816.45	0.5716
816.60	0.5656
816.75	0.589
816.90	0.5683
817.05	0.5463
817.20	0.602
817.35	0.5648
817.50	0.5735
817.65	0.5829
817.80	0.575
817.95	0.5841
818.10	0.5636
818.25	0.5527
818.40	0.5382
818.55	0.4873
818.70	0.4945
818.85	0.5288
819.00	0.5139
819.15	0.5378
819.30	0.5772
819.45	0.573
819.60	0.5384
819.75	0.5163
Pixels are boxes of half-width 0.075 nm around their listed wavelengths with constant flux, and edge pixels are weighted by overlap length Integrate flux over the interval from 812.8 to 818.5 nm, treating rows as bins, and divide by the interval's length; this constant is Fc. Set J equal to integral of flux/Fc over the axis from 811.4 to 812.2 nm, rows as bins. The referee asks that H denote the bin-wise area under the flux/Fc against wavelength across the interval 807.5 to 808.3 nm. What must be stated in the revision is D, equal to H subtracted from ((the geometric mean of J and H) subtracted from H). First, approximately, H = 0.80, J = 0.77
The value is -0.78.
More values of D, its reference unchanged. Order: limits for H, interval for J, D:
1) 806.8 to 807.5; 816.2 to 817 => -0.75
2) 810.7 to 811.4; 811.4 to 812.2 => -0.72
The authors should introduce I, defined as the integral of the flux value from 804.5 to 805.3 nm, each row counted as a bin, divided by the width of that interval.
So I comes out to 0.547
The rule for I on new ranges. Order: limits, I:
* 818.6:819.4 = 0.530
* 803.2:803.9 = 0.542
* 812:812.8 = 0.552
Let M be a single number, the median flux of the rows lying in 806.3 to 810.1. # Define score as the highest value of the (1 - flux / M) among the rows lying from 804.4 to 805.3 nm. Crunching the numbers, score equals 0.152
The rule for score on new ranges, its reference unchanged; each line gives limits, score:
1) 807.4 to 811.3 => 0.128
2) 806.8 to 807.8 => 0.109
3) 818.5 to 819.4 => 0.104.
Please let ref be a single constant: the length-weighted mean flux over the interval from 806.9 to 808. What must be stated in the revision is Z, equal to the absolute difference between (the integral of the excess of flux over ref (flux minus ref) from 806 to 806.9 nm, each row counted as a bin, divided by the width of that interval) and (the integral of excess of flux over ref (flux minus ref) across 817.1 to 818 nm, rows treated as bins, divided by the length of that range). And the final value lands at 0.003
